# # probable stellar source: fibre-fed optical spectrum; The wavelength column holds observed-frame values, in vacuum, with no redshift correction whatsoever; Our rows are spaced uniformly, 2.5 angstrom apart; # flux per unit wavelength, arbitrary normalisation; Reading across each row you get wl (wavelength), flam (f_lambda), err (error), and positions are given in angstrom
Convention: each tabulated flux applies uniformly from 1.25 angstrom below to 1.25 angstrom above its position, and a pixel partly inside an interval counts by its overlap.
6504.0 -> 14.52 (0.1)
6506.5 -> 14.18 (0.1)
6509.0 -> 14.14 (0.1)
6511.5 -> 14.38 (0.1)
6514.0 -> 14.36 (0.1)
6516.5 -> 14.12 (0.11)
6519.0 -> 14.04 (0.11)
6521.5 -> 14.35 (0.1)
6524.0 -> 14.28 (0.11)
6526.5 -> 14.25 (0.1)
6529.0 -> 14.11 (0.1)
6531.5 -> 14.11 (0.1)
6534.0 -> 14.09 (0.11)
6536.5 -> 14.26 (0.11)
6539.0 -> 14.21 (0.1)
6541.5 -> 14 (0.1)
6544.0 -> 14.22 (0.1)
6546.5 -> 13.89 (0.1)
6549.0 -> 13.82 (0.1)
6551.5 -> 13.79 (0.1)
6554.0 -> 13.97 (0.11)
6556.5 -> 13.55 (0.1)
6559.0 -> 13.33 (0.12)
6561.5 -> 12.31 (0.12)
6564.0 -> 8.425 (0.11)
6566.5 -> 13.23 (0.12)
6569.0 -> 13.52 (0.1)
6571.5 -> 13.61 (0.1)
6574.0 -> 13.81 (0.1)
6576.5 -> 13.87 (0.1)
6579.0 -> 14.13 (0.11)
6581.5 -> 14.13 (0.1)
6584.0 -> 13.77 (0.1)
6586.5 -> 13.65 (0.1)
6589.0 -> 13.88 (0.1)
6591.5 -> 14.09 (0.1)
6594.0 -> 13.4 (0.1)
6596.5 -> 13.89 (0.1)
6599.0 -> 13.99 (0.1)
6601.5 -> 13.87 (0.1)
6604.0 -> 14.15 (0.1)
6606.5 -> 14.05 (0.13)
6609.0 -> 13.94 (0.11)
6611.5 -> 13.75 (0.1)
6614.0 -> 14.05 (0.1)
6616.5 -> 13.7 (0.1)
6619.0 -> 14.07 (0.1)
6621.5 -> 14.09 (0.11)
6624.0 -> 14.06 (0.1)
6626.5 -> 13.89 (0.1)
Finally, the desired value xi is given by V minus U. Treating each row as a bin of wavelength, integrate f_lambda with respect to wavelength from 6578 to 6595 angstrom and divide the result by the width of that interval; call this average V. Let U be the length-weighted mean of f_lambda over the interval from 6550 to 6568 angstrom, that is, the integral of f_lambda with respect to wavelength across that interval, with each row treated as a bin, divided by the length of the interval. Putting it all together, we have 1.2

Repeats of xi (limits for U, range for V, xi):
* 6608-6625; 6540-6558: -0.1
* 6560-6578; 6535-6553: 1.3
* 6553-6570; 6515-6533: 1.6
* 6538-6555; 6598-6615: 0.0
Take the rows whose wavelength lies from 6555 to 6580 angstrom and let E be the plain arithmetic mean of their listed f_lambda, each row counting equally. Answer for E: 13.0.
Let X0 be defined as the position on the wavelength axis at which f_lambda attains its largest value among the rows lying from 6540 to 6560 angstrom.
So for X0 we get 6544.0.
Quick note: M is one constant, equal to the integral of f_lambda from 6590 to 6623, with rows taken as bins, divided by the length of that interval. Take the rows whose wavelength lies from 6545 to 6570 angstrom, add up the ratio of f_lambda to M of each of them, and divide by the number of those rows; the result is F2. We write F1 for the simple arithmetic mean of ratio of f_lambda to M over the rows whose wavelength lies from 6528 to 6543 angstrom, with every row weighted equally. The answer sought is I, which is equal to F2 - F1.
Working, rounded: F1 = 1.01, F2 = 0.932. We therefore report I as -0.08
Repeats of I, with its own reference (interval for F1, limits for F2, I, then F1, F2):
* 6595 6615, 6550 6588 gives -0.05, 1.00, 0.953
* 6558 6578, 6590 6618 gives 0.08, 0.92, 0.998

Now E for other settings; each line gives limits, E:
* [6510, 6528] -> 14.3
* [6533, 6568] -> 13.4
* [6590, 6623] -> 13.9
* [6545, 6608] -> 13.5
